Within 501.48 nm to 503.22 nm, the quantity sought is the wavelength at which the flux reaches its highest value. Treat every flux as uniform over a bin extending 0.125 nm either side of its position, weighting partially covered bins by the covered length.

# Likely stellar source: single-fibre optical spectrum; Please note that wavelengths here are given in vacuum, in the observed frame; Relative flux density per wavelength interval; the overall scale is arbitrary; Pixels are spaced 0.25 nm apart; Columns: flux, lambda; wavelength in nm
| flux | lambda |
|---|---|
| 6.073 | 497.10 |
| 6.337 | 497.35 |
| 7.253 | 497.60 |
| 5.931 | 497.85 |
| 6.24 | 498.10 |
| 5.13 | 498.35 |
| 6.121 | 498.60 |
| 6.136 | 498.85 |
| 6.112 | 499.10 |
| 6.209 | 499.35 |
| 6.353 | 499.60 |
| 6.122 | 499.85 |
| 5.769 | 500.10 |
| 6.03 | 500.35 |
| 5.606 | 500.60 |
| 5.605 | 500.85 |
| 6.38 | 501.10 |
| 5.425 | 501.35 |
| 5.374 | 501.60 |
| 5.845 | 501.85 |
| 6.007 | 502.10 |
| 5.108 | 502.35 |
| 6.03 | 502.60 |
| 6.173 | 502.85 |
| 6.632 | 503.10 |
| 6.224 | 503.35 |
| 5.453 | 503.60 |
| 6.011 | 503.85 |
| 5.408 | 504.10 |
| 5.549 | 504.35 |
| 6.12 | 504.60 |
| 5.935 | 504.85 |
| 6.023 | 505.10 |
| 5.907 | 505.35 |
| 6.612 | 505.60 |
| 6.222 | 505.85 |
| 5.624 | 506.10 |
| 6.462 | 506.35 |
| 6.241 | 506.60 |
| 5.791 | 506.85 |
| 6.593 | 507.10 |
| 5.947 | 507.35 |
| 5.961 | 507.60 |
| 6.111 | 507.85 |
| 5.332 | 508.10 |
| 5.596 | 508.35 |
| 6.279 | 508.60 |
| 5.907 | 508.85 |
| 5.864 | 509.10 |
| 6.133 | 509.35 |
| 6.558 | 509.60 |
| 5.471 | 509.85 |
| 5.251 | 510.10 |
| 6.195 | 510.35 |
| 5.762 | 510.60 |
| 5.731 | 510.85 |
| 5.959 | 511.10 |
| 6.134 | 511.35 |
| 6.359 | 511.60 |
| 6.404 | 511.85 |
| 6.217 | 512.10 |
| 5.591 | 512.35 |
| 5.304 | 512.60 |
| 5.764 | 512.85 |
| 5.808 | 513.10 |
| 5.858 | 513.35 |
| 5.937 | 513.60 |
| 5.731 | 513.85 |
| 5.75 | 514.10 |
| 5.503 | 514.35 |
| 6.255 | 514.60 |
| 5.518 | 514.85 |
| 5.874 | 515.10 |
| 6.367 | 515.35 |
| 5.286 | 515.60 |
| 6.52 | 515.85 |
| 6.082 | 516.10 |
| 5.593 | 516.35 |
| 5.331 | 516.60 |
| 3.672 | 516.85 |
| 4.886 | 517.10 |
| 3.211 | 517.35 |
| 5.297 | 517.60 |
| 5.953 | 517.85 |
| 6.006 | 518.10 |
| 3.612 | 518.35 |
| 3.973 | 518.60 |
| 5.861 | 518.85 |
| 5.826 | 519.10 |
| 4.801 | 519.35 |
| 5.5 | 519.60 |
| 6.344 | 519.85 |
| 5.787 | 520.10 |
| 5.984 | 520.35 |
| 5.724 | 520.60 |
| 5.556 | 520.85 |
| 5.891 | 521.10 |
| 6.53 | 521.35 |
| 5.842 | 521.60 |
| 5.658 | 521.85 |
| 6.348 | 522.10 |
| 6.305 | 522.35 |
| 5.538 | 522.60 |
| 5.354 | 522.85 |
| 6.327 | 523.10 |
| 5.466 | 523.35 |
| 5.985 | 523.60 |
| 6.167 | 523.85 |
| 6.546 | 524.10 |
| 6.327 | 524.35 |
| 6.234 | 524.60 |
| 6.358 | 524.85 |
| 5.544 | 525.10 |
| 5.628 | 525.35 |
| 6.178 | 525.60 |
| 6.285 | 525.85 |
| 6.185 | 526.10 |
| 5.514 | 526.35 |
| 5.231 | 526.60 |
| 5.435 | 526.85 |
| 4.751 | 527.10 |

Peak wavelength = 503.10 nm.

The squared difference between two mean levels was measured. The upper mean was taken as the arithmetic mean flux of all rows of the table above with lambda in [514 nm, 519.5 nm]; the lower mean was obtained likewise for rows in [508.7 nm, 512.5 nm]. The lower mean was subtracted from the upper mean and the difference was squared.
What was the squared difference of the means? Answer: 0.4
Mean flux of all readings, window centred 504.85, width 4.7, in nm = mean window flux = 6.05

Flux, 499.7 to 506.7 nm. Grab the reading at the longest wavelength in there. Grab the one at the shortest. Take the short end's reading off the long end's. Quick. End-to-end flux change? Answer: 0.1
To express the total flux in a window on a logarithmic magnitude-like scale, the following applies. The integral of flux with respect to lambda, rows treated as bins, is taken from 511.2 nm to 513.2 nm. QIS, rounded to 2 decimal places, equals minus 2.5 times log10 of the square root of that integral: -1.34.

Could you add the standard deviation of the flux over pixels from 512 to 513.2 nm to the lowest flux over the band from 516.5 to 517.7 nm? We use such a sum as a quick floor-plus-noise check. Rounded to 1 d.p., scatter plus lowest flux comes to 3.5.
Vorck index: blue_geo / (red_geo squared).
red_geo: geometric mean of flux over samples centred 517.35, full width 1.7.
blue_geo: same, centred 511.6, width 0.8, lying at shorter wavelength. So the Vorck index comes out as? 0.27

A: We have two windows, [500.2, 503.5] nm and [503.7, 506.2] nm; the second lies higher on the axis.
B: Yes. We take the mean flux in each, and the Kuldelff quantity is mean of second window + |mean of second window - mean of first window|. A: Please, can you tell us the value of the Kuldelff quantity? 6.00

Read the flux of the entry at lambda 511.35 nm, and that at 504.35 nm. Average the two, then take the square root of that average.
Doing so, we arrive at 2.42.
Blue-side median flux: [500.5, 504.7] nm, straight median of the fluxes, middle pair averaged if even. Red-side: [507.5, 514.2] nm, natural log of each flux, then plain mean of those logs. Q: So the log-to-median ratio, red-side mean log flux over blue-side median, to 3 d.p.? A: 0.303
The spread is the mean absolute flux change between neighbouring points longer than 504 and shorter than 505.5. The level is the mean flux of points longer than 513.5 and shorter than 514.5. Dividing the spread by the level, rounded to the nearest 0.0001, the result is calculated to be 0.0384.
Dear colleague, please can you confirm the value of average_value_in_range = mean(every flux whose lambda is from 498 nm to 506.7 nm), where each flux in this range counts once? 5.95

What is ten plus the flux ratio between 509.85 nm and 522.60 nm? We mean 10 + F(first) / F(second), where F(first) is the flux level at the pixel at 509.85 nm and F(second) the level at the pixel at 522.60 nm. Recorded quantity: 10.99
